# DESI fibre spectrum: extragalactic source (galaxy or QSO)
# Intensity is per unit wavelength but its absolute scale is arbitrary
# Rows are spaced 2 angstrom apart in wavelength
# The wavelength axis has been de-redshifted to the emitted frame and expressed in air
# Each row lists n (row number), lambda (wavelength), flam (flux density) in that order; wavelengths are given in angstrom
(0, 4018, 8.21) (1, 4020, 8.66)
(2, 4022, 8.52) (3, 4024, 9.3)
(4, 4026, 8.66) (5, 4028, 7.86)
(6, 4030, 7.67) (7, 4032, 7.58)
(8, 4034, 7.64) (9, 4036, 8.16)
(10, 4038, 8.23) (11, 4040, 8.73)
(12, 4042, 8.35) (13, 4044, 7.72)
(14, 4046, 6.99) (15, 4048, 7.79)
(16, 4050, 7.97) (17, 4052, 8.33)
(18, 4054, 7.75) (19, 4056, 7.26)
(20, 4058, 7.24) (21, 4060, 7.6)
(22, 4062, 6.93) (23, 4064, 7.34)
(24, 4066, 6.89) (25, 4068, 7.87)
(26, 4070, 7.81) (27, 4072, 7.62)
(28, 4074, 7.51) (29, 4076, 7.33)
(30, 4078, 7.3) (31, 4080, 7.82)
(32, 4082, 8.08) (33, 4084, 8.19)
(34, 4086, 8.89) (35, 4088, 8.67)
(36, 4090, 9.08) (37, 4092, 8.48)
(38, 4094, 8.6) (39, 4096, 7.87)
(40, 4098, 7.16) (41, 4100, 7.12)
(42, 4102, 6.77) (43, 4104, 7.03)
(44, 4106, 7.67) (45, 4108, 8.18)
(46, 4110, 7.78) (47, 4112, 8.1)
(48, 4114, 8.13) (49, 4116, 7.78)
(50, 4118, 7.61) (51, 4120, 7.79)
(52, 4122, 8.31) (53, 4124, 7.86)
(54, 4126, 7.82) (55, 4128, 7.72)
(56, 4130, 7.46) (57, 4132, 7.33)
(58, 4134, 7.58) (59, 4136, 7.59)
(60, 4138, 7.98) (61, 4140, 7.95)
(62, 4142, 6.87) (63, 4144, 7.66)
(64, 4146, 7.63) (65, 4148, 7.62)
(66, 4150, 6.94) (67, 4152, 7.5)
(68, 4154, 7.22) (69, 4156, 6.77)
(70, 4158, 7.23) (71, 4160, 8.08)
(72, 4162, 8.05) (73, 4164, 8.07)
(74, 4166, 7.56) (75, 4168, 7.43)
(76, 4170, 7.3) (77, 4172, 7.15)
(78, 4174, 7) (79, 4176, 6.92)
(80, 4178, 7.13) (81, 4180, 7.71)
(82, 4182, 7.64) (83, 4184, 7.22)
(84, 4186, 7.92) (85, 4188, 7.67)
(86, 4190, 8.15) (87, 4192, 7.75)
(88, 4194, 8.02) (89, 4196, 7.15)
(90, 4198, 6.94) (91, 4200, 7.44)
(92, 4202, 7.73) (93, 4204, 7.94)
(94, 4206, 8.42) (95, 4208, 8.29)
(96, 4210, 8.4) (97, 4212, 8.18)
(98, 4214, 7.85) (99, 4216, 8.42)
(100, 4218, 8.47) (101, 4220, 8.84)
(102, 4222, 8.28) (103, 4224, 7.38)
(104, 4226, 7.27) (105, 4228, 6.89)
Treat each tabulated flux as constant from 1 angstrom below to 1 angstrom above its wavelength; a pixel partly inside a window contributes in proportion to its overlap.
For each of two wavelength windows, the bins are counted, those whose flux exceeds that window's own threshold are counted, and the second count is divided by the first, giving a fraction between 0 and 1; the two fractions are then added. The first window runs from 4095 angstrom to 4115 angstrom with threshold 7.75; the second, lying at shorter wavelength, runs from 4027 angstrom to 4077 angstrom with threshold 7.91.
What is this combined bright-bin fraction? 0.74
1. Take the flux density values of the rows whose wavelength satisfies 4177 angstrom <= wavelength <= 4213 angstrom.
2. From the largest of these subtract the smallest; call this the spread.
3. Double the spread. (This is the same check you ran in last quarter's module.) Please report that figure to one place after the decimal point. 3.0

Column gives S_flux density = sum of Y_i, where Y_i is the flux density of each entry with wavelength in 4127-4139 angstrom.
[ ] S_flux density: 45.7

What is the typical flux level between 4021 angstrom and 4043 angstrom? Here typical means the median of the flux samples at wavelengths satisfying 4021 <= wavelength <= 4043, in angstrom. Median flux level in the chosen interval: 8.2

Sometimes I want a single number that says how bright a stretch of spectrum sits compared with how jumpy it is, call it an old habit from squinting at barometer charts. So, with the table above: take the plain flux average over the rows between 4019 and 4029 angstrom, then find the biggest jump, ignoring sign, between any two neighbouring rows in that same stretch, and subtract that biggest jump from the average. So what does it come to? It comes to 7.8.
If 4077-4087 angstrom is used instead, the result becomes 7.4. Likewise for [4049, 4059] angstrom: 7.1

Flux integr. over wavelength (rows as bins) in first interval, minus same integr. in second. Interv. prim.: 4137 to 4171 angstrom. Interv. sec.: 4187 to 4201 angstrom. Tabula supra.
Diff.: 149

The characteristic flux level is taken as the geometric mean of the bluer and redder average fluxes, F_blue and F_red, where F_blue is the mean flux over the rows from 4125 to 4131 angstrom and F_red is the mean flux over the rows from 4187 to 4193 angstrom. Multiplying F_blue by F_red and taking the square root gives 7.76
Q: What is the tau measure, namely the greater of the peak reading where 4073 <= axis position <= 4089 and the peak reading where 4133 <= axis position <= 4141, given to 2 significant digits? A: 8.9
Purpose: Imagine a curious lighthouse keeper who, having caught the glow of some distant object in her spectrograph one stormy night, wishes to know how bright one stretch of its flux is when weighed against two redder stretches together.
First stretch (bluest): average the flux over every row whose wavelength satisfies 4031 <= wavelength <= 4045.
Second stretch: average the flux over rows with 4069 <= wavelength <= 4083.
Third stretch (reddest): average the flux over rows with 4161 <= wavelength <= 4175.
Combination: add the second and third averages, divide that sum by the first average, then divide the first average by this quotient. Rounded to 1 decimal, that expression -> 4.3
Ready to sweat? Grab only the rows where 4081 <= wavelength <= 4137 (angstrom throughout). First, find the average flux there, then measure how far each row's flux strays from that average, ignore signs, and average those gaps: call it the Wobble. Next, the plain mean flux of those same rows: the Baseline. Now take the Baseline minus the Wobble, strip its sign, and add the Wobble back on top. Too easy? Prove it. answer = 7.88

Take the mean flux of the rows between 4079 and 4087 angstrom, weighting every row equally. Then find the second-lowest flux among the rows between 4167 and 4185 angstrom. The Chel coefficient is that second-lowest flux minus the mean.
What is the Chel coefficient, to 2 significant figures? -1.2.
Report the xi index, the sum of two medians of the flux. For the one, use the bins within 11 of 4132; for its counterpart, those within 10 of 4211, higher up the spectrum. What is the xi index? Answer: 16.1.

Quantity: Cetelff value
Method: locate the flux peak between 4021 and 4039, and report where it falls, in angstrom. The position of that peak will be 4024 angstrom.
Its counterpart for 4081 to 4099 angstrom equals 4090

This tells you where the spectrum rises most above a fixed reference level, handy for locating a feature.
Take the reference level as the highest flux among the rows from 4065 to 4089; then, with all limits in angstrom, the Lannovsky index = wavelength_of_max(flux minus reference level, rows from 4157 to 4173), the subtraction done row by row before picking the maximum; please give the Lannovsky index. 4160 angstrom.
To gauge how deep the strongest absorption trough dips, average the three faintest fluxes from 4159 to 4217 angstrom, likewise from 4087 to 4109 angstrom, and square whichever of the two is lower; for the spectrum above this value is 48.3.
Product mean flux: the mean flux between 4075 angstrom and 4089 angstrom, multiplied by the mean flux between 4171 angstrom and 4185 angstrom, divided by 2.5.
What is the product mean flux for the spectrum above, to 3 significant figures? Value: 23.3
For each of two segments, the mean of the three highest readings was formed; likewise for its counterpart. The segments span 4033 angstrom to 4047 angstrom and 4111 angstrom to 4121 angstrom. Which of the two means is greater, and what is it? 8.44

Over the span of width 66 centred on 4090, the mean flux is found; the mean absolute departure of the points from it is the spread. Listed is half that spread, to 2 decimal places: 0.23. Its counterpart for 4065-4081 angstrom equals 0.13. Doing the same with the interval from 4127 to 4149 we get 0.10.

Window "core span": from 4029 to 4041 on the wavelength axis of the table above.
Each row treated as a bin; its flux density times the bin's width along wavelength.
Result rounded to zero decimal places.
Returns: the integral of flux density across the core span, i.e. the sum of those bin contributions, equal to 96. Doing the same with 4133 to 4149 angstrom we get 122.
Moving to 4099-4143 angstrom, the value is 337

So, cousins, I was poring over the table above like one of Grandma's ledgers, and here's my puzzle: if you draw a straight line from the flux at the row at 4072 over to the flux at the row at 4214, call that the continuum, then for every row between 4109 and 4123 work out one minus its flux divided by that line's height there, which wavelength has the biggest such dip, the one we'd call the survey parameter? 4118 angstrom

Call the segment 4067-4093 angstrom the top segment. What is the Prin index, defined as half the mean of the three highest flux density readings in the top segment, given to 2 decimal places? 4.44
